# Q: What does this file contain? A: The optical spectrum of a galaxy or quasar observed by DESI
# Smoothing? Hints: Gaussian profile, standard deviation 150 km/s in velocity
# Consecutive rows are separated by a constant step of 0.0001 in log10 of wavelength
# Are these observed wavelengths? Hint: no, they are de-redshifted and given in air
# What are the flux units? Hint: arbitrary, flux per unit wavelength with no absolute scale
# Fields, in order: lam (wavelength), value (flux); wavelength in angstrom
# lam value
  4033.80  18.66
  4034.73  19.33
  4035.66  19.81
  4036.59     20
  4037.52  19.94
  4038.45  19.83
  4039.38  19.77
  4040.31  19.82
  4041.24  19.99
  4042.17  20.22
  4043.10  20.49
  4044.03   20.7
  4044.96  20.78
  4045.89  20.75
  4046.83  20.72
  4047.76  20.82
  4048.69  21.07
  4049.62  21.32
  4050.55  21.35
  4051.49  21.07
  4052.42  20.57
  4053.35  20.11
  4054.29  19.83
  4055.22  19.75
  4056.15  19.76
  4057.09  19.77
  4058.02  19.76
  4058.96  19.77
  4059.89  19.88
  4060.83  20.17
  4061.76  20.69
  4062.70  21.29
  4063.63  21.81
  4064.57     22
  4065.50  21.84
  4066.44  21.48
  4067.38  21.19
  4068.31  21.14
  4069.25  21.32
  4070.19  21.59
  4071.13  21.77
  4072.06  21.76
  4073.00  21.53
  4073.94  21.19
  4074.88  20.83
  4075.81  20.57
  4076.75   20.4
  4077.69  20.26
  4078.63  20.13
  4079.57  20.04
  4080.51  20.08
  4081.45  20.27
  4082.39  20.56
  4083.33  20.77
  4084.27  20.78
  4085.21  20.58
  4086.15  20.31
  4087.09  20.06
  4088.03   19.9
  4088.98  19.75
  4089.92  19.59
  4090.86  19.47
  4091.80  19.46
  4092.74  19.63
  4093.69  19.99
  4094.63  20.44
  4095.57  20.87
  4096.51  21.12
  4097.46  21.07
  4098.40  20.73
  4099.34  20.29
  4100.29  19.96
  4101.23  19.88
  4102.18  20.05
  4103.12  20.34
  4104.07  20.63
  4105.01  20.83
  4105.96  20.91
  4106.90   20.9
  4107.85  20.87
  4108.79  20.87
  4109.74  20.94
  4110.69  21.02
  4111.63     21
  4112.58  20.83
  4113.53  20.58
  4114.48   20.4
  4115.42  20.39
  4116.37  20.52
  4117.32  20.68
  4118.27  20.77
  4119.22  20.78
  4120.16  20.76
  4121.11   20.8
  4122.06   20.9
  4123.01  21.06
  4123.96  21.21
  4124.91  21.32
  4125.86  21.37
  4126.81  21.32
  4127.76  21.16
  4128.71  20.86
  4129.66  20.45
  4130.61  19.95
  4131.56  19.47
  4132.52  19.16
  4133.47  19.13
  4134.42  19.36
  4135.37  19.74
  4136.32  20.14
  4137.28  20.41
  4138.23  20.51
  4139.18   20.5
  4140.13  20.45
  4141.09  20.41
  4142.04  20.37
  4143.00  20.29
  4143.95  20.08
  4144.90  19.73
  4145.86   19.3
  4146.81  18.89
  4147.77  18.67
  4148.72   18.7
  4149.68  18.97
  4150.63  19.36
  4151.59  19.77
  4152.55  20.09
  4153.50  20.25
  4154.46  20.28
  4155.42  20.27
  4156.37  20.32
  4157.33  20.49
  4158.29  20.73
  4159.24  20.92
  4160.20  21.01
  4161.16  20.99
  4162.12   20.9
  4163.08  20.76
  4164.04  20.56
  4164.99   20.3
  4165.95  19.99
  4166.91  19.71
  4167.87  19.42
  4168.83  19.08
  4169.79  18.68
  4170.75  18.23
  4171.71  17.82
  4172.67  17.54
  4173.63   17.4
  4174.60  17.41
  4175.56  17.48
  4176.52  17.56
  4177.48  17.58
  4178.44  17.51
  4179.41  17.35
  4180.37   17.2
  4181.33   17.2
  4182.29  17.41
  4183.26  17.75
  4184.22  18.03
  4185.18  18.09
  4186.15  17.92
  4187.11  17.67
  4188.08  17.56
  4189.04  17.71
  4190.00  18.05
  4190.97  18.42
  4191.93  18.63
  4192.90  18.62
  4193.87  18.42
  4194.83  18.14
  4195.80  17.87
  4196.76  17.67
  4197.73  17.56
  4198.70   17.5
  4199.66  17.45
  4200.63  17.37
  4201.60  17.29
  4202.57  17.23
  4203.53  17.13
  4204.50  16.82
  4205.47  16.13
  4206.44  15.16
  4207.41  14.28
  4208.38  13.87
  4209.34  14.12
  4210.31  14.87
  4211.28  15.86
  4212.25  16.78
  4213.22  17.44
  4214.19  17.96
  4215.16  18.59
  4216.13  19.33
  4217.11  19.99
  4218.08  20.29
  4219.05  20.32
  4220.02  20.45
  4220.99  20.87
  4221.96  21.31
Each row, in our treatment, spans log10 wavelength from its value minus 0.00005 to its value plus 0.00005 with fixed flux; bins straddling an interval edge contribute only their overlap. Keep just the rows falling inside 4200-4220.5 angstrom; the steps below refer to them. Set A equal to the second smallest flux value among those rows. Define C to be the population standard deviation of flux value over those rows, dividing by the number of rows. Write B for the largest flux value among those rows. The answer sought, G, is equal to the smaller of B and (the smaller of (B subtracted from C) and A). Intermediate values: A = 14.12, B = 20.45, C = 2.03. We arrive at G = -18.4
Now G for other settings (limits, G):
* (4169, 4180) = -18.3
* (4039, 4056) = -20.8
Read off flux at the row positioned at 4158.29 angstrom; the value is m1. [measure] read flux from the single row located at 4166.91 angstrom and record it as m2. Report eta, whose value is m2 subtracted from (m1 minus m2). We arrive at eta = -18.7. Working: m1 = 20.73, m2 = 19.71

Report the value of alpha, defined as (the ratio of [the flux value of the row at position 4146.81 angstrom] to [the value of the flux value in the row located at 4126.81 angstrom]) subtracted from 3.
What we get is 2.11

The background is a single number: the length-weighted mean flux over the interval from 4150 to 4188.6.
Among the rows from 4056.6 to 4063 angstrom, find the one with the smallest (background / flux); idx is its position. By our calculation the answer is 4062.70 angstrom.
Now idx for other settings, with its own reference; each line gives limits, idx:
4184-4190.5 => 4185.18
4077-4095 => 4084.27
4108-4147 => 4125.86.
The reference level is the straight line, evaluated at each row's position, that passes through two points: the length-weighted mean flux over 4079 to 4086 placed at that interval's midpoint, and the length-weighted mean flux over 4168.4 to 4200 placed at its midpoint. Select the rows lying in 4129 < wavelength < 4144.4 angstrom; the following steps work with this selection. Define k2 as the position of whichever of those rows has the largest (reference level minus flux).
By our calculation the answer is 4133.47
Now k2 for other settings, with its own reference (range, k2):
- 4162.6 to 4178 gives 4173.63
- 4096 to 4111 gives 4101.23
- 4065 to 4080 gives 4079.57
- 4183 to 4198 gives 4188.08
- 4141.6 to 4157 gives 4147.77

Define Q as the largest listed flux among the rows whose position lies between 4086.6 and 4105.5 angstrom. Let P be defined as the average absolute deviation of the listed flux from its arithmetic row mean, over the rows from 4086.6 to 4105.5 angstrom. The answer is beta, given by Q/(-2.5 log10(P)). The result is 24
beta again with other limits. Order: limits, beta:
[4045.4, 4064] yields 37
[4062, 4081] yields 34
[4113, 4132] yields 19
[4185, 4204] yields 18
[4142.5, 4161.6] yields 41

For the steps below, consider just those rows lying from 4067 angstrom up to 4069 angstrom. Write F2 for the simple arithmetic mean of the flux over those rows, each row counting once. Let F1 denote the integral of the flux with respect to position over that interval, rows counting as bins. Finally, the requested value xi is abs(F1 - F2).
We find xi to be 21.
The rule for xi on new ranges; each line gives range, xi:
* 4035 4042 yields 119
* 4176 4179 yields 35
